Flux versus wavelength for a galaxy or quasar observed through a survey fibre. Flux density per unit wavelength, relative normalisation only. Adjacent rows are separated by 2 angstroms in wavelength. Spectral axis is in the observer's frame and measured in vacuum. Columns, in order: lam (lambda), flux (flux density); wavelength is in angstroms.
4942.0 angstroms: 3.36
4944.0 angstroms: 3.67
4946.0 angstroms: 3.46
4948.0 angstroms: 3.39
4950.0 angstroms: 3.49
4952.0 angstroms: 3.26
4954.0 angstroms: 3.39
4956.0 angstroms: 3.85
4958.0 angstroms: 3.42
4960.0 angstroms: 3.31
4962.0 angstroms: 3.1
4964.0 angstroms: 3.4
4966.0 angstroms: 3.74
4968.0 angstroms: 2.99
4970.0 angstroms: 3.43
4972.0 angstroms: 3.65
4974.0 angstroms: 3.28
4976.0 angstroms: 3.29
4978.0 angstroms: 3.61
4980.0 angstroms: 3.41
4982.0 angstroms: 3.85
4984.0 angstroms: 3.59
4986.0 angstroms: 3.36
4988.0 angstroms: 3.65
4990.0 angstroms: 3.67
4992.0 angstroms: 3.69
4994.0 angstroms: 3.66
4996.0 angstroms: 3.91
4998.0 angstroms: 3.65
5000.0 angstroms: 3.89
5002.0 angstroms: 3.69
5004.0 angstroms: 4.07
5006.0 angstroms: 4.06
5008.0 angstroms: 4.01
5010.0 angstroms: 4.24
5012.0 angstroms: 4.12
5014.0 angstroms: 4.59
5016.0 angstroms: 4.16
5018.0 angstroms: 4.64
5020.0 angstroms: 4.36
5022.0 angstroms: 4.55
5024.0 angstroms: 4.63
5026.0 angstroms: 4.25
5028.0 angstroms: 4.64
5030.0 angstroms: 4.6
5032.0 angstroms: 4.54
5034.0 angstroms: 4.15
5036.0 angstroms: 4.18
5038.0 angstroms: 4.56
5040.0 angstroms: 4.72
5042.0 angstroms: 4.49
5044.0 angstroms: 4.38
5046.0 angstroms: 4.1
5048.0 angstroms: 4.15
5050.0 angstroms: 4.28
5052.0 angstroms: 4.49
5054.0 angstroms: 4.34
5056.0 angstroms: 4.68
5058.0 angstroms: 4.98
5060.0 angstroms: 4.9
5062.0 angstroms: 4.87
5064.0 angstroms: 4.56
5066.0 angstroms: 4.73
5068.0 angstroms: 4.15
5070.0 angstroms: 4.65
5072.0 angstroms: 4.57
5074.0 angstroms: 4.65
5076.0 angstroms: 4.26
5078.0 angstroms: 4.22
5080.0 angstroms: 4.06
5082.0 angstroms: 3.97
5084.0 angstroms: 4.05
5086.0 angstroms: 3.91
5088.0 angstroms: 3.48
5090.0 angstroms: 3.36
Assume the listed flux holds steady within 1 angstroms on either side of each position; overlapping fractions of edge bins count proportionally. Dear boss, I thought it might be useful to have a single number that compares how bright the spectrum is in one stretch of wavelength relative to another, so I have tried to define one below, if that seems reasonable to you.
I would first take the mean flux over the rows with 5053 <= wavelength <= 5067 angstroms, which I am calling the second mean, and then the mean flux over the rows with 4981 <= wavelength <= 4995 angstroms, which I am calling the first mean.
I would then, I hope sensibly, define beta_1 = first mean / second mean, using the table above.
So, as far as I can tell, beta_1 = 0.77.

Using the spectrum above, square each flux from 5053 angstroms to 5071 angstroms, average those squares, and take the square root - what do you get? 4.7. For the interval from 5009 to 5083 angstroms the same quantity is 4.5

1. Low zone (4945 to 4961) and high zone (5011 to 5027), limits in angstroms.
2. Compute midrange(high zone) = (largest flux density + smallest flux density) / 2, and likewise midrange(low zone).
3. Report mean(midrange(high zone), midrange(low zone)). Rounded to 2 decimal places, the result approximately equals 3.97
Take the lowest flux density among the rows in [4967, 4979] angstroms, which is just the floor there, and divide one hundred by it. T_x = 33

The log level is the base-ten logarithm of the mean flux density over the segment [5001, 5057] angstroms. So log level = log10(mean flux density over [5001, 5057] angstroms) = 0.638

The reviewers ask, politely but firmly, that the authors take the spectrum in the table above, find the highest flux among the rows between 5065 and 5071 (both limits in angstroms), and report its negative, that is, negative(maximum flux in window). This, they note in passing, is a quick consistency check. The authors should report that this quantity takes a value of -4.7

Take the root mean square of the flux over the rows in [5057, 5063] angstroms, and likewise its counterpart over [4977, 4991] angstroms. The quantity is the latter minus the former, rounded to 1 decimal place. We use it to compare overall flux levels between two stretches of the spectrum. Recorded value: -1.3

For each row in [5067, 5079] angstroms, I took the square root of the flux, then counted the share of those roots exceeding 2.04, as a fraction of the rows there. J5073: 0.83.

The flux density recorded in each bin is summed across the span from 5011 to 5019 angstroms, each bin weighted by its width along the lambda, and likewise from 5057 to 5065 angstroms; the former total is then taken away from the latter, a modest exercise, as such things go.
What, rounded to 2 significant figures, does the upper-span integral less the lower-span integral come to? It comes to 3.6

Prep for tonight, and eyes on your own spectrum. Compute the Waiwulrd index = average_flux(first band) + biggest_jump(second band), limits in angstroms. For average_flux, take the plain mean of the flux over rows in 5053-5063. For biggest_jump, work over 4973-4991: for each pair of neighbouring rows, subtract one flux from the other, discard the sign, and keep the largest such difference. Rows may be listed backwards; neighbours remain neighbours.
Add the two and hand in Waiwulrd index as 5.2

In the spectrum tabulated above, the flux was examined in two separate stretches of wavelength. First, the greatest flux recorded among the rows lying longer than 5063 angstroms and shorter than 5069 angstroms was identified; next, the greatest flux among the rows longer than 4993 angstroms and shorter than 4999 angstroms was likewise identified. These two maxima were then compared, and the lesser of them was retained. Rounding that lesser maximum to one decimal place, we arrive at 3.9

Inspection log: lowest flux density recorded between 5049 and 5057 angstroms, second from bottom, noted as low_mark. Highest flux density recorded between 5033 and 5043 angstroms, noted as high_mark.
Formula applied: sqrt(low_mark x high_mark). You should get 4.53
